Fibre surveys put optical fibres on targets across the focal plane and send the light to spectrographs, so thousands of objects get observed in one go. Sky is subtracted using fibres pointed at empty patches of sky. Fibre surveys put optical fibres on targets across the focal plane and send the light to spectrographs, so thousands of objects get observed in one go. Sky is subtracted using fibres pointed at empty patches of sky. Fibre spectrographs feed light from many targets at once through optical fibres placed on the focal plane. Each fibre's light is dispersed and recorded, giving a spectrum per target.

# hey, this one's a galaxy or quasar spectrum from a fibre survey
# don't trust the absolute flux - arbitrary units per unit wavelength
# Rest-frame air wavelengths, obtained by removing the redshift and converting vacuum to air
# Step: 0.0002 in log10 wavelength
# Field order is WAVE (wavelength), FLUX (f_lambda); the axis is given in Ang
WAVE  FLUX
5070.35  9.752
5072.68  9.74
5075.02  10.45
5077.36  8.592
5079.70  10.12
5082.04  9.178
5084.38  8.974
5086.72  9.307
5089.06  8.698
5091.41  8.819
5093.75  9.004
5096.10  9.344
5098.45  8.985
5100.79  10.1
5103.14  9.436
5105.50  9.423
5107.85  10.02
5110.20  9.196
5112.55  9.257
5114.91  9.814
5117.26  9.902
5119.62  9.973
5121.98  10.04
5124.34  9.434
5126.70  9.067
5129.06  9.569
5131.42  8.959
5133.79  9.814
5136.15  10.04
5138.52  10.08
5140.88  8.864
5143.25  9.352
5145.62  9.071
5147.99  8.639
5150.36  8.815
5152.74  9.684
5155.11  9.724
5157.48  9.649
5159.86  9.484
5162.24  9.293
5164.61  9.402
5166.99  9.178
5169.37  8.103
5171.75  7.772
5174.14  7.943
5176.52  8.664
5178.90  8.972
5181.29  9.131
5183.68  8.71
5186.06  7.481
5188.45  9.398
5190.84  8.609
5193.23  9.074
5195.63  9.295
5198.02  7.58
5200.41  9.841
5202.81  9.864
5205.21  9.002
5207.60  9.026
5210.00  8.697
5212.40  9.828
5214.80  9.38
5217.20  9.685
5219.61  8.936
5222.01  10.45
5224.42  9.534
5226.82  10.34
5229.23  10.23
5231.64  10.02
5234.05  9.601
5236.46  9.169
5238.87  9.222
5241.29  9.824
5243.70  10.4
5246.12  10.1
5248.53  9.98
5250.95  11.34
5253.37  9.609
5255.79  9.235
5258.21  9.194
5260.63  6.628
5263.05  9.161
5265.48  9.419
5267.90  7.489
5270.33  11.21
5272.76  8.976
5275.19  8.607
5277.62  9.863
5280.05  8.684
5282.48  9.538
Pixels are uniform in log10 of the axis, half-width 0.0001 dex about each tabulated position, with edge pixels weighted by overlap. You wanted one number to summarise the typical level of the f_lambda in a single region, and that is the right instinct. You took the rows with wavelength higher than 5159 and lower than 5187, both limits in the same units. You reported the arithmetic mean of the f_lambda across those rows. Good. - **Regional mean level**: 8.7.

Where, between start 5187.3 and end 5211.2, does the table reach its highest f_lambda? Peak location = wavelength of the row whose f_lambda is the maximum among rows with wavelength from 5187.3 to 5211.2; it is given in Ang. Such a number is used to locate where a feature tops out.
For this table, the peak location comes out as 5202.81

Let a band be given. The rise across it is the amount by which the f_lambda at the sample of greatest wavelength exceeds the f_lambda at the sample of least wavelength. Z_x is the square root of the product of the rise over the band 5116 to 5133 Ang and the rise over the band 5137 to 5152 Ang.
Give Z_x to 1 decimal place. 1.1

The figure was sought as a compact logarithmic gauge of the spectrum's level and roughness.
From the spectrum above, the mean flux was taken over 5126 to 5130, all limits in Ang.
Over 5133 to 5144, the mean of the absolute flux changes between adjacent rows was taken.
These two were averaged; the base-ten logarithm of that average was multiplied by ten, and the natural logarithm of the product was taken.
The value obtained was 1.93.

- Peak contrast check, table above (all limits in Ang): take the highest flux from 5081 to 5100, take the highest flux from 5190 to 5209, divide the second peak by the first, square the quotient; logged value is 1.1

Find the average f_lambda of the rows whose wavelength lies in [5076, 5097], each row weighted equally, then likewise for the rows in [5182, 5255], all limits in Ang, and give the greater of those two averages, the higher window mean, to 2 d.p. 9.47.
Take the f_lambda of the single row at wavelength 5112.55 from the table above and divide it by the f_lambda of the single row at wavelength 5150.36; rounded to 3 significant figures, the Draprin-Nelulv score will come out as 1.05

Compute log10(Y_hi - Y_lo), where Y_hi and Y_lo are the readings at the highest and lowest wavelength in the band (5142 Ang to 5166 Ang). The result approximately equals -1.3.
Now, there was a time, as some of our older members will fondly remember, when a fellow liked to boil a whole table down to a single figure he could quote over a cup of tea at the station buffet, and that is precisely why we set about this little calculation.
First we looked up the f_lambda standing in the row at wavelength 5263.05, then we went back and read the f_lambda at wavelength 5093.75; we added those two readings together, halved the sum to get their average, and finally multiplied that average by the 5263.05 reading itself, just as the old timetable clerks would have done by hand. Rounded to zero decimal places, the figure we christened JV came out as 83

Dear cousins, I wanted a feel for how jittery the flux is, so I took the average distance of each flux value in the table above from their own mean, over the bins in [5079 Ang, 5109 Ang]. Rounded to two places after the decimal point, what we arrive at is 0.37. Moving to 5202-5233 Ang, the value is 0.48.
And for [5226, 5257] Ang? 0.45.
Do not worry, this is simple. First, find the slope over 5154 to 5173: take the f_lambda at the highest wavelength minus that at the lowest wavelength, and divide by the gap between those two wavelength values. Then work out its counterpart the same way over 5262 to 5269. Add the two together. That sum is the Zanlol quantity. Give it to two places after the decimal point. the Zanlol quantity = -0.46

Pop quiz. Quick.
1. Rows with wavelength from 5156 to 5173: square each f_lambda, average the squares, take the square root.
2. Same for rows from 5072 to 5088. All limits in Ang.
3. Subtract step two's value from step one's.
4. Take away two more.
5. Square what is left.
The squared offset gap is 6.2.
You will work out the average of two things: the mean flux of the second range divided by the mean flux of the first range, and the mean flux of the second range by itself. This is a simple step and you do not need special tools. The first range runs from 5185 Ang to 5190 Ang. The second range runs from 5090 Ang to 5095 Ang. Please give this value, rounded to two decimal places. 4.98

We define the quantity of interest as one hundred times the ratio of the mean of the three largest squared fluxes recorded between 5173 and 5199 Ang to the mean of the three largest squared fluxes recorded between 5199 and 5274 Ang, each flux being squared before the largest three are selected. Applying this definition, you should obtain 71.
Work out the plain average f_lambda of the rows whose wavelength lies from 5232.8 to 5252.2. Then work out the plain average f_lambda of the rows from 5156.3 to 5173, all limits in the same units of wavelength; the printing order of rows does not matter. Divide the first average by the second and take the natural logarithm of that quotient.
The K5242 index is 0.10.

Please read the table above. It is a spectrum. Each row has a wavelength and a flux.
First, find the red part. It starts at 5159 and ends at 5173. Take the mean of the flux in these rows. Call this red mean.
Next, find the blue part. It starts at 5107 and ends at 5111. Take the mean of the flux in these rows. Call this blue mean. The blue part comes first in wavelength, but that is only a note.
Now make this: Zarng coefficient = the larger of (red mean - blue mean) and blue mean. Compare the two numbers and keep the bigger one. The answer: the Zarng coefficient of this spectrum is 9.6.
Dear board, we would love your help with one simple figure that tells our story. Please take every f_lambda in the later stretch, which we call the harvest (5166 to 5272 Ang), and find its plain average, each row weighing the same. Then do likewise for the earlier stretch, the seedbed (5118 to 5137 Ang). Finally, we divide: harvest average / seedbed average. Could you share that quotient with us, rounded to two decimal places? 0.96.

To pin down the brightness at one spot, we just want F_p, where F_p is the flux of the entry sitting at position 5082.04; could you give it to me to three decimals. 9.178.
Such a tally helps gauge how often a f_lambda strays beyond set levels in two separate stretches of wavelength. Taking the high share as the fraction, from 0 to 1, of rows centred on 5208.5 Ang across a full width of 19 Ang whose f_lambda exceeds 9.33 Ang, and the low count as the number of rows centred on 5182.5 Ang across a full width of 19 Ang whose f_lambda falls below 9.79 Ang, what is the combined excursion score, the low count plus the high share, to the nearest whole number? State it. 9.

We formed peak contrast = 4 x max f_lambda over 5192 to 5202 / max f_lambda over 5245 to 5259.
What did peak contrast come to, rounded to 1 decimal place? 3.5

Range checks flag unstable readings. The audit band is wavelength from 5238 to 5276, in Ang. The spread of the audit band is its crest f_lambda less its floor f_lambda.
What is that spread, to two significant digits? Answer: 4.7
